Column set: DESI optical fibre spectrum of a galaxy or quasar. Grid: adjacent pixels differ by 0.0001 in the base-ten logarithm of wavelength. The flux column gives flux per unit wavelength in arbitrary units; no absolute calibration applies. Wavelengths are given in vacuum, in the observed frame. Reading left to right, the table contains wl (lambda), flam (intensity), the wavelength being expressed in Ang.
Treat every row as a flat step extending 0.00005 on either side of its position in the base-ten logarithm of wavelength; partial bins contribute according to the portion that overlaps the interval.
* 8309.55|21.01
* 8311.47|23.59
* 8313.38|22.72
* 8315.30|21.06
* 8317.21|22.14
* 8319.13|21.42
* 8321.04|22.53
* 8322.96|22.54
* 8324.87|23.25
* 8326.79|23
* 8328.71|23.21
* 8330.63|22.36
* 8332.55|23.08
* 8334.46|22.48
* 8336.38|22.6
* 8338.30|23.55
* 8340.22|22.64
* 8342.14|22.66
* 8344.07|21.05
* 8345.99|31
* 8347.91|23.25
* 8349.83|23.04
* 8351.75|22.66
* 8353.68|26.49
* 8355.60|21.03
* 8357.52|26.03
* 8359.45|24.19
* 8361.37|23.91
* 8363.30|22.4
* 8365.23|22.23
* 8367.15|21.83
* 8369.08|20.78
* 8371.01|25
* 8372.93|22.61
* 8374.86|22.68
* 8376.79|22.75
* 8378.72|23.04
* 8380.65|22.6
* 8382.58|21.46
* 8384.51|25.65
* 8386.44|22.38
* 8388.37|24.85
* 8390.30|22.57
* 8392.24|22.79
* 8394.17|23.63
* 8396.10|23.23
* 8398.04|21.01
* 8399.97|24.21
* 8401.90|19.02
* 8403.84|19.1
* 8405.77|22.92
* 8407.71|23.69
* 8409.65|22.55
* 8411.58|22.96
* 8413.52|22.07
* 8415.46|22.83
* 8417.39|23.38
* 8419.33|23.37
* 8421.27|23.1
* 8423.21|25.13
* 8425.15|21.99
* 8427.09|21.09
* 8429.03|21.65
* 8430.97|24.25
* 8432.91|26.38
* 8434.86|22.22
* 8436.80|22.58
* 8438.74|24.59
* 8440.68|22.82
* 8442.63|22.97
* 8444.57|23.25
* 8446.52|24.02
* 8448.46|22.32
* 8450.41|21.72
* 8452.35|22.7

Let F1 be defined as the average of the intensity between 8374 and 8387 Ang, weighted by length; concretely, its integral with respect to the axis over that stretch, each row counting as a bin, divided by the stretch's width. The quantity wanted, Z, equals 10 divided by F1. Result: 0.436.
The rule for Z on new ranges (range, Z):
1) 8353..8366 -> 0.422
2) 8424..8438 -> 0.436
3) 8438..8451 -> 0.433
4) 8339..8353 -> 0.420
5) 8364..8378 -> 0.443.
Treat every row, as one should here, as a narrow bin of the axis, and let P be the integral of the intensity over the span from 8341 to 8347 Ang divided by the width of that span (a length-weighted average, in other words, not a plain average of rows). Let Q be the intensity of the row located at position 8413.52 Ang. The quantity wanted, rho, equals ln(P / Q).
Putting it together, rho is 0.12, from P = 24.8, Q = 22.07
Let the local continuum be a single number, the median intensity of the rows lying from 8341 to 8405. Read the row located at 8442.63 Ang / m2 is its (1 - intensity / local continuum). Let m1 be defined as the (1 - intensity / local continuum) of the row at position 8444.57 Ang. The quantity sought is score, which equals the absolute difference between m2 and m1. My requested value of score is 0.01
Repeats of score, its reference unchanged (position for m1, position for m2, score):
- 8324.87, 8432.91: 0.14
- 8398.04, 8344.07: 0.00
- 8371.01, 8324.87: 0.08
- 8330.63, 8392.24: 0.02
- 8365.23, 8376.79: 0.02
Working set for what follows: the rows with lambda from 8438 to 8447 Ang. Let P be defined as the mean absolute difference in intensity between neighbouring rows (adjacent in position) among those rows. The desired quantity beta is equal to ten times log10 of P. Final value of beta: -1.3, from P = 0.7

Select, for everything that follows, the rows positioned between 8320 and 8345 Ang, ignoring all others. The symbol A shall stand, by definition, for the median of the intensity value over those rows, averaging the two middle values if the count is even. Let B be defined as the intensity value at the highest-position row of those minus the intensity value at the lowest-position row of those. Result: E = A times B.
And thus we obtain -34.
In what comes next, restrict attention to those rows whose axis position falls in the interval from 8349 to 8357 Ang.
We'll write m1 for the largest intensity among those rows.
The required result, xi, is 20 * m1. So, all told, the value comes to 530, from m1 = 26.49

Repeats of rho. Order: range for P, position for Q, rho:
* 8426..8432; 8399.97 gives -0.08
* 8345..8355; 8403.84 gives 0.27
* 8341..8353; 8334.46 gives 0.06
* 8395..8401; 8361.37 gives -0.05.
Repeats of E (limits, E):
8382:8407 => 33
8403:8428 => 46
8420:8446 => 3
